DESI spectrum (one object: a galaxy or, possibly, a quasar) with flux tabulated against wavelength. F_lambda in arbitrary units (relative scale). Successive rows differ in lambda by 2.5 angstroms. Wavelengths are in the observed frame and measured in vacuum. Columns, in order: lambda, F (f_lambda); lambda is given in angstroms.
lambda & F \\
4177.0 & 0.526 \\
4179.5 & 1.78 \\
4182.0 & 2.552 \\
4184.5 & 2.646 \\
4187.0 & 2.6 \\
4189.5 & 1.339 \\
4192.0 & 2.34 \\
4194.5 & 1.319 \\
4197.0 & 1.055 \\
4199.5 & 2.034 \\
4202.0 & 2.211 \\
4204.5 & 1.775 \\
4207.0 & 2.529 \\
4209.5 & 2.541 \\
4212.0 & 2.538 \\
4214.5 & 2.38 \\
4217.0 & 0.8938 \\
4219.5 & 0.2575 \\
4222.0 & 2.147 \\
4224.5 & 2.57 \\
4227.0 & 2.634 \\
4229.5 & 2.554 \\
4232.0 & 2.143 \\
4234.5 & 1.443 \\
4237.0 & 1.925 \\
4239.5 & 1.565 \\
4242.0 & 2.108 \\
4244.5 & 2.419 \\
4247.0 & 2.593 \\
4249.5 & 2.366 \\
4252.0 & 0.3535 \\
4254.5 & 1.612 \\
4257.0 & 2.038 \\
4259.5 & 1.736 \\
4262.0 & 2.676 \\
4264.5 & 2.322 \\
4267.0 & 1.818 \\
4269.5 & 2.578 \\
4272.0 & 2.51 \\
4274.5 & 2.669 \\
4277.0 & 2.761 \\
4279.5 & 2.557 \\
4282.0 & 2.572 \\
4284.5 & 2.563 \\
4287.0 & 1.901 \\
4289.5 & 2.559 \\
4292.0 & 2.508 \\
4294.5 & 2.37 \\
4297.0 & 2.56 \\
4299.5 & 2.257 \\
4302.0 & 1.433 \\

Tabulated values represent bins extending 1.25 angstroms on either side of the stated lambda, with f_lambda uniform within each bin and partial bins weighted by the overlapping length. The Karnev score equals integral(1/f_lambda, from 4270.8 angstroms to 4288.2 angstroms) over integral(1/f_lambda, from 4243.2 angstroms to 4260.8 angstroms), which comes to 0.49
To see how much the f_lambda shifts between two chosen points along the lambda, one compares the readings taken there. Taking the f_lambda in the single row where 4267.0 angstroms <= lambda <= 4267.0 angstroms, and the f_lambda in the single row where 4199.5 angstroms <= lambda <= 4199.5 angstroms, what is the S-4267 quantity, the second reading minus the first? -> 0.2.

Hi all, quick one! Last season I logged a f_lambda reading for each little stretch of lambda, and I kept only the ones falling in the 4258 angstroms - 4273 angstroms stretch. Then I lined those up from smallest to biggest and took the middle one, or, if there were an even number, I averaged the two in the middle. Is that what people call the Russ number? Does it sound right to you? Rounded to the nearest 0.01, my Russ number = 2.42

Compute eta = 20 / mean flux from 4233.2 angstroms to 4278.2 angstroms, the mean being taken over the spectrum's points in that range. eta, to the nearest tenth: 9.6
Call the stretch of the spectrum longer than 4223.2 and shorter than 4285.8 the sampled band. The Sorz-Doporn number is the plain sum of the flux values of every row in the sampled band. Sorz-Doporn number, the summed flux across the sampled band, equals 55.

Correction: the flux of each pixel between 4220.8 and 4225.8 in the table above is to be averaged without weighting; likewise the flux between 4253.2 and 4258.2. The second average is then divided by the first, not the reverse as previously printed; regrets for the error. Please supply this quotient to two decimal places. 0.77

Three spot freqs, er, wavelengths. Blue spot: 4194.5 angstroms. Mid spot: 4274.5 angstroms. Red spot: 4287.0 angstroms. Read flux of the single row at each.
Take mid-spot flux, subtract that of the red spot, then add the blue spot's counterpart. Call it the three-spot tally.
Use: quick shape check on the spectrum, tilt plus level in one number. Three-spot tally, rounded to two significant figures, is 2.1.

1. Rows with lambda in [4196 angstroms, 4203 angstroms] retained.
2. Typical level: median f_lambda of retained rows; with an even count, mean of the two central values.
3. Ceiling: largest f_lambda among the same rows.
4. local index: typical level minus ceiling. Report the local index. -0.18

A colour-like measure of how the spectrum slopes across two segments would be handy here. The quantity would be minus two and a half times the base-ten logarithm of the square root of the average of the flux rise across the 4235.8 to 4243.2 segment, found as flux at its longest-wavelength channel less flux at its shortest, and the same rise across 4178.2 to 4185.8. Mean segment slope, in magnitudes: 0.35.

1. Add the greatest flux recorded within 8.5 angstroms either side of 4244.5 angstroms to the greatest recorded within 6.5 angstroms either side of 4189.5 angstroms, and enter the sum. 5.24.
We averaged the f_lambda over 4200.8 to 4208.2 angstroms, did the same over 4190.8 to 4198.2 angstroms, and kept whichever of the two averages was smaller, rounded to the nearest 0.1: 1.6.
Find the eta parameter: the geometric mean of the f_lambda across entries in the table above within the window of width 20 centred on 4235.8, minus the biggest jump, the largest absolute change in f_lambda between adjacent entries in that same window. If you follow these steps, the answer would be 1.4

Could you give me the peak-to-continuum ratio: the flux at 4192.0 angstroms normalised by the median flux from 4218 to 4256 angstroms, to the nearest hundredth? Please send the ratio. 1.09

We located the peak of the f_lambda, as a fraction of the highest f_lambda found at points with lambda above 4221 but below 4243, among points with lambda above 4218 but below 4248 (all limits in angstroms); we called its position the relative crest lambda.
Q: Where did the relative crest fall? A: 4227.0 angstroms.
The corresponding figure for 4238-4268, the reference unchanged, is 4262.0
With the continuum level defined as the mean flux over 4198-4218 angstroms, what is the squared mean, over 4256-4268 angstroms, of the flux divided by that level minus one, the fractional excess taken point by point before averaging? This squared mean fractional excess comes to 0.0000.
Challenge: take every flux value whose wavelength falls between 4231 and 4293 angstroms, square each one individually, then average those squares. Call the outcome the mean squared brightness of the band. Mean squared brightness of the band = 5.0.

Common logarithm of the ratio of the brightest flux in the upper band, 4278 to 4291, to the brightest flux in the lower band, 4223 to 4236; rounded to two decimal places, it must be -0.01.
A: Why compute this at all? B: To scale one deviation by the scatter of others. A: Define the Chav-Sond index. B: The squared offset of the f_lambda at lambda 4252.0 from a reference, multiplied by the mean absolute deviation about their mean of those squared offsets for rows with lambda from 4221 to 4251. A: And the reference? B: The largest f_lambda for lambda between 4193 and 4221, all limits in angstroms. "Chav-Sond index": 1.41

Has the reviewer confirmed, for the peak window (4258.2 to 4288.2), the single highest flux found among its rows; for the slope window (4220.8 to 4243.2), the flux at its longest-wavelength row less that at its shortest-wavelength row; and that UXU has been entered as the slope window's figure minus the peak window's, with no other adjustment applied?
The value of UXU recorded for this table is -2.80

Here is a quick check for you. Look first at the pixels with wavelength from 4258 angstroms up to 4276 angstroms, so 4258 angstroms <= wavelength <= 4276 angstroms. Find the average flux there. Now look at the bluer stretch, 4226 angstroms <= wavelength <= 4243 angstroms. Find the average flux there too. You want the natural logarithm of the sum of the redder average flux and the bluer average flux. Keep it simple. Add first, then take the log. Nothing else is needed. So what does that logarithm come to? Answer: 1.48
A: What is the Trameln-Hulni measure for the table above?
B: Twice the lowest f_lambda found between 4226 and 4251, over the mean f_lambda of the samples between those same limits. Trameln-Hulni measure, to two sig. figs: 1.3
